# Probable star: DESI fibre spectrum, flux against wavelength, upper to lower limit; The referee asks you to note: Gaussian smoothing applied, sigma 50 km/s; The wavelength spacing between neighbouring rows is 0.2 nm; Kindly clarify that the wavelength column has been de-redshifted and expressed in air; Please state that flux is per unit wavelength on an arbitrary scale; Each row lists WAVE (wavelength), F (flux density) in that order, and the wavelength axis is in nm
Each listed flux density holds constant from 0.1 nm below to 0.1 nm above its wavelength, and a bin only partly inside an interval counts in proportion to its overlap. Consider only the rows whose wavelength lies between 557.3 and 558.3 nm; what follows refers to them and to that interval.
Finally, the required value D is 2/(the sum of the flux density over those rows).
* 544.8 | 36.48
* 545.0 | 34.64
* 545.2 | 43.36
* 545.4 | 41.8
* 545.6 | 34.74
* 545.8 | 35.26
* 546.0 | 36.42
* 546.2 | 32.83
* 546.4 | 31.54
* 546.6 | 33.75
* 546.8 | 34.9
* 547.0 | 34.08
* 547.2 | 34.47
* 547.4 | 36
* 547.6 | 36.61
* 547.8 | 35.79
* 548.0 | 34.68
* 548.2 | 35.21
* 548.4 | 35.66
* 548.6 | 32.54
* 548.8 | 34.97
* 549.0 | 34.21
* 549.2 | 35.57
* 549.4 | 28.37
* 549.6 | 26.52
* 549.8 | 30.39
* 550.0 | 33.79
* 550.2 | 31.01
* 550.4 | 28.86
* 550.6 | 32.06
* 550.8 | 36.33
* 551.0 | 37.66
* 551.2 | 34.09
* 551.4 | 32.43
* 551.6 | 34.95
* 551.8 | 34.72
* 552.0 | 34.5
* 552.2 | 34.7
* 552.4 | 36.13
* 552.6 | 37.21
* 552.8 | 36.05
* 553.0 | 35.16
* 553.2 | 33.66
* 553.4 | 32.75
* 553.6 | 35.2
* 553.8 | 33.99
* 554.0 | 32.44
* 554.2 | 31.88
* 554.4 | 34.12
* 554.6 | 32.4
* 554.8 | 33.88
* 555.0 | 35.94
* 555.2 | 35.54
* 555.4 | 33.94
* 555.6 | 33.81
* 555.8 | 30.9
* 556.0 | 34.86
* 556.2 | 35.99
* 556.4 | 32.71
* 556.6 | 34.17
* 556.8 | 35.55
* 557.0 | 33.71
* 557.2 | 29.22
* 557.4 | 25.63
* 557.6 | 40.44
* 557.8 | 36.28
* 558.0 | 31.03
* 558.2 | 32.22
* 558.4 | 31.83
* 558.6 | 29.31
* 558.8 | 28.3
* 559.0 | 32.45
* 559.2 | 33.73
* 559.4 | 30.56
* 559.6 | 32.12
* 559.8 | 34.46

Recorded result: 0.0121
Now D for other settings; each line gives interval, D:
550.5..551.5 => 0.0116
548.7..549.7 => 0.0125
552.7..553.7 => 0.0116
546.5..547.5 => 0.0115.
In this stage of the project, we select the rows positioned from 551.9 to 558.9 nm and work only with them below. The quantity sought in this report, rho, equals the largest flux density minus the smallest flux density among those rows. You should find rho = 14.8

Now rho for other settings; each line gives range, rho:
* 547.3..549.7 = 10.1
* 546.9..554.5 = 11.1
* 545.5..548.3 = 5.1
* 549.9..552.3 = 8.8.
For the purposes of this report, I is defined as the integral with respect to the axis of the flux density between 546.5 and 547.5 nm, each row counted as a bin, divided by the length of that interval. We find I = 34.6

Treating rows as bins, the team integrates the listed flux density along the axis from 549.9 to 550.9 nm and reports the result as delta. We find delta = 32.4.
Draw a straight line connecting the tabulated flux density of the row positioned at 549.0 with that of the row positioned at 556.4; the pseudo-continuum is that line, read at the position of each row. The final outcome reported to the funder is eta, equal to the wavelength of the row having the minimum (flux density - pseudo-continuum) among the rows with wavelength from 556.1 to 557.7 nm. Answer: 557.4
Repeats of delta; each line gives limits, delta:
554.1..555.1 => 33.6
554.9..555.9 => 34.0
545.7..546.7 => 34.0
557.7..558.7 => 32.1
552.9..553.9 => 34.2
